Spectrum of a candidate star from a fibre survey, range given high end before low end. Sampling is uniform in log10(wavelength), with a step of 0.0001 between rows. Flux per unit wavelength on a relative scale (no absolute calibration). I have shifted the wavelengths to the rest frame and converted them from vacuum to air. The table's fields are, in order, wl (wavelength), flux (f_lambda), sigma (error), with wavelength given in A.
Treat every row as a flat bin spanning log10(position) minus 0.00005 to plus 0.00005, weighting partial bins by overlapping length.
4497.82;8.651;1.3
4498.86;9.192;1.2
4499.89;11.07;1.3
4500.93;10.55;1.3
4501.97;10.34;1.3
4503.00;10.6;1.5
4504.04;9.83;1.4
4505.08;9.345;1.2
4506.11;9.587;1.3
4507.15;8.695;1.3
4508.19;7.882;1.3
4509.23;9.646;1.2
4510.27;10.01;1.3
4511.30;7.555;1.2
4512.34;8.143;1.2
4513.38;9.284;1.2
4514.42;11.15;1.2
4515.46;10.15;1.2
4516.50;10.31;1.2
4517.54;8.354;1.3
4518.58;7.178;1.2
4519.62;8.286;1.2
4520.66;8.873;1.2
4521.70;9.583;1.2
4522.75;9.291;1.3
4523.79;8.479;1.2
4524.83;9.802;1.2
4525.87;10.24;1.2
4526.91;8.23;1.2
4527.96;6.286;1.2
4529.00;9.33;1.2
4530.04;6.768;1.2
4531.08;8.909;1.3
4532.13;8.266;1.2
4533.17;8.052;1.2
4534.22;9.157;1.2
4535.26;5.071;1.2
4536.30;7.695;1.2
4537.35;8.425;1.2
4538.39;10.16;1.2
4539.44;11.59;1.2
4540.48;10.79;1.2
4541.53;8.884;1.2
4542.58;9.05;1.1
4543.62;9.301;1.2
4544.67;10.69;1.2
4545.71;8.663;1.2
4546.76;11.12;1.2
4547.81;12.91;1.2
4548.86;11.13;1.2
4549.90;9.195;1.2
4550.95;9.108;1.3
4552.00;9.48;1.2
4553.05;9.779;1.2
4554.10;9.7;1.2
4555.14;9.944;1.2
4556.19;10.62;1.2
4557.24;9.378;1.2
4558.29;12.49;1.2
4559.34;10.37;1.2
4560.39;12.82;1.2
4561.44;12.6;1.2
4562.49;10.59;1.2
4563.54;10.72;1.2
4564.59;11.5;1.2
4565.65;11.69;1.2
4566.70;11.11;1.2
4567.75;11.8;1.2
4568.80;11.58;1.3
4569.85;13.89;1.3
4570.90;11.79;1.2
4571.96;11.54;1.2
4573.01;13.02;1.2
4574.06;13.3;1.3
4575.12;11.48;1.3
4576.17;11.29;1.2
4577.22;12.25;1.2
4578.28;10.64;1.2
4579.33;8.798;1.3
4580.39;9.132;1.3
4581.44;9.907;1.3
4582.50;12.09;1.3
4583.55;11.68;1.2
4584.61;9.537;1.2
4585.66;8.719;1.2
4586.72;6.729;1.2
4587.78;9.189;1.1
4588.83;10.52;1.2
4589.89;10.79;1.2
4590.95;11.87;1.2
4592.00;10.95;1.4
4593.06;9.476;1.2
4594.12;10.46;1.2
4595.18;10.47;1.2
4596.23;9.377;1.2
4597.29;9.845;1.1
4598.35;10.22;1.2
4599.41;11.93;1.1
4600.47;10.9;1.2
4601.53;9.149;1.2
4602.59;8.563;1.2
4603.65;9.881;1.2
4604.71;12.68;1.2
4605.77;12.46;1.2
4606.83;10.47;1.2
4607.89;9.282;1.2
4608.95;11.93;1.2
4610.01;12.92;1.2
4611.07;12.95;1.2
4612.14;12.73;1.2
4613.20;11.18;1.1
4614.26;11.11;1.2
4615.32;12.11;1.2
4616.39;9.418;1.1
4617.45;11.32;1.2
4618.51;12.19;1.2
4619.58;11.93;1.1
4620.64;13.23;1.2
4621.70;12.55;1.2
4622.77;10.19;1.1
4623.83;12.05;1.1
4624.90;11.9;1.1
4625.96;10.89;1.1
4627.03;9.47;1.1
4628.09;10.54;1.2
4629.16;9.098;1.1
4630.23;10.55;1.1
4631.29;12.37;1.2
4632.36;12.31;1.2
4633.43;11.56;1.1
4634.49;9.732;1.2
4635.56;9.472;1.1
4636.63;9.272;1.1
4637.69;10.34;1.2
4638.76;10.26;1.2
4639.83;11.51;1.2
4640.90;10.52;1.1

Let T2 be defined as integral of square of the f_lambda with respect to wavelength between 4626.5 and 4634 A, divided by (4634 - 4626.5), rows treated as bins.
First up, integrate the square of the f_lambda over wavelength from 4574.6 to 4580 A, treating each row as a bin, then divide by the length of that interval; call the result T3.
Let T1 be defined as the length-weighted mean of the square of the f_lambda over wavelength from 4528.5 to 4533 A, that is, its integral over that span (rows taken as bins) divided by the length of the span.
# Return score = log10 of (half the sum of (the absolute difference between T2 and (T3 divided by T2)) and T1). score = 1.97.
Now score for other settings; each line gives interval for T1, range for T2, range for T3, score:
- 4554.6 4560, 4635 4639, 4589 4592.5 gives 2.02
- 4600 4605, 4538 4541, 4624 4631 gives 2.04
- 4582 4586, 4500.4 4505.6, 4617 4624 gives 2.03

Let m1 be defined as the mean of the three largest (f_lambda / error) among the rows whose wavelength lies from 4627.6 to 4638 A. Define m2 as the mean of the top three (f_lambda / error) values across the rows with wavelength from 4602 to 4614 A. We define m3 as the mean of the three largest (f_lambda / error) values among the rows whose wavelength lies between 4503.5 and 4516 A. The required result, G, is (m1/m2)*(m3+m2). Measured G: 18.7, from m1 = 10.4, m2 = 10.7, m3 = 8.6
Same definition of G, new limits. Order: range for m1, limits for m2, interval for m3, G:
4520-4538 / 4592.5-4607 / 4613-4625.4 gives 16.7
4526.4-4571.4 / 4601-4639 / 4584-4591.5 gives 19.7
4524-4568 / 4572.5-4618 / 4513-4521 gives 19.3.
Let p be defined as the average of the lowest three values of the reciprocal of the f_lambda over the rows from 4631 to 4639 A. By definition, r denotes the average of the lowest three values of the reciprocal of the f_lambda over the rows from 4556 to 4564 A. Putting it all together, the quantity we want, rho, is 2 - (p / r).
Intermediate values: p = 0.083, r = 0.079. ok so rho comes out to 1.0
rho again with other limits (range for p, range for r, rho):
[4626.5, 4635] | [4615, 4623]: 1.0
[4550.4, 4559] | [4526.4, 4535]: 1.2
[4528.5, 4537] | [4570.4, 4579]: 0.6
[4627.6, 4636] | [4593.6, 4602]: 1.1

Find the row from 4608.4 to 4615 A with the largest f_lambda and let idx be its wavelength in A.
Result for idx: 4611.07 A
